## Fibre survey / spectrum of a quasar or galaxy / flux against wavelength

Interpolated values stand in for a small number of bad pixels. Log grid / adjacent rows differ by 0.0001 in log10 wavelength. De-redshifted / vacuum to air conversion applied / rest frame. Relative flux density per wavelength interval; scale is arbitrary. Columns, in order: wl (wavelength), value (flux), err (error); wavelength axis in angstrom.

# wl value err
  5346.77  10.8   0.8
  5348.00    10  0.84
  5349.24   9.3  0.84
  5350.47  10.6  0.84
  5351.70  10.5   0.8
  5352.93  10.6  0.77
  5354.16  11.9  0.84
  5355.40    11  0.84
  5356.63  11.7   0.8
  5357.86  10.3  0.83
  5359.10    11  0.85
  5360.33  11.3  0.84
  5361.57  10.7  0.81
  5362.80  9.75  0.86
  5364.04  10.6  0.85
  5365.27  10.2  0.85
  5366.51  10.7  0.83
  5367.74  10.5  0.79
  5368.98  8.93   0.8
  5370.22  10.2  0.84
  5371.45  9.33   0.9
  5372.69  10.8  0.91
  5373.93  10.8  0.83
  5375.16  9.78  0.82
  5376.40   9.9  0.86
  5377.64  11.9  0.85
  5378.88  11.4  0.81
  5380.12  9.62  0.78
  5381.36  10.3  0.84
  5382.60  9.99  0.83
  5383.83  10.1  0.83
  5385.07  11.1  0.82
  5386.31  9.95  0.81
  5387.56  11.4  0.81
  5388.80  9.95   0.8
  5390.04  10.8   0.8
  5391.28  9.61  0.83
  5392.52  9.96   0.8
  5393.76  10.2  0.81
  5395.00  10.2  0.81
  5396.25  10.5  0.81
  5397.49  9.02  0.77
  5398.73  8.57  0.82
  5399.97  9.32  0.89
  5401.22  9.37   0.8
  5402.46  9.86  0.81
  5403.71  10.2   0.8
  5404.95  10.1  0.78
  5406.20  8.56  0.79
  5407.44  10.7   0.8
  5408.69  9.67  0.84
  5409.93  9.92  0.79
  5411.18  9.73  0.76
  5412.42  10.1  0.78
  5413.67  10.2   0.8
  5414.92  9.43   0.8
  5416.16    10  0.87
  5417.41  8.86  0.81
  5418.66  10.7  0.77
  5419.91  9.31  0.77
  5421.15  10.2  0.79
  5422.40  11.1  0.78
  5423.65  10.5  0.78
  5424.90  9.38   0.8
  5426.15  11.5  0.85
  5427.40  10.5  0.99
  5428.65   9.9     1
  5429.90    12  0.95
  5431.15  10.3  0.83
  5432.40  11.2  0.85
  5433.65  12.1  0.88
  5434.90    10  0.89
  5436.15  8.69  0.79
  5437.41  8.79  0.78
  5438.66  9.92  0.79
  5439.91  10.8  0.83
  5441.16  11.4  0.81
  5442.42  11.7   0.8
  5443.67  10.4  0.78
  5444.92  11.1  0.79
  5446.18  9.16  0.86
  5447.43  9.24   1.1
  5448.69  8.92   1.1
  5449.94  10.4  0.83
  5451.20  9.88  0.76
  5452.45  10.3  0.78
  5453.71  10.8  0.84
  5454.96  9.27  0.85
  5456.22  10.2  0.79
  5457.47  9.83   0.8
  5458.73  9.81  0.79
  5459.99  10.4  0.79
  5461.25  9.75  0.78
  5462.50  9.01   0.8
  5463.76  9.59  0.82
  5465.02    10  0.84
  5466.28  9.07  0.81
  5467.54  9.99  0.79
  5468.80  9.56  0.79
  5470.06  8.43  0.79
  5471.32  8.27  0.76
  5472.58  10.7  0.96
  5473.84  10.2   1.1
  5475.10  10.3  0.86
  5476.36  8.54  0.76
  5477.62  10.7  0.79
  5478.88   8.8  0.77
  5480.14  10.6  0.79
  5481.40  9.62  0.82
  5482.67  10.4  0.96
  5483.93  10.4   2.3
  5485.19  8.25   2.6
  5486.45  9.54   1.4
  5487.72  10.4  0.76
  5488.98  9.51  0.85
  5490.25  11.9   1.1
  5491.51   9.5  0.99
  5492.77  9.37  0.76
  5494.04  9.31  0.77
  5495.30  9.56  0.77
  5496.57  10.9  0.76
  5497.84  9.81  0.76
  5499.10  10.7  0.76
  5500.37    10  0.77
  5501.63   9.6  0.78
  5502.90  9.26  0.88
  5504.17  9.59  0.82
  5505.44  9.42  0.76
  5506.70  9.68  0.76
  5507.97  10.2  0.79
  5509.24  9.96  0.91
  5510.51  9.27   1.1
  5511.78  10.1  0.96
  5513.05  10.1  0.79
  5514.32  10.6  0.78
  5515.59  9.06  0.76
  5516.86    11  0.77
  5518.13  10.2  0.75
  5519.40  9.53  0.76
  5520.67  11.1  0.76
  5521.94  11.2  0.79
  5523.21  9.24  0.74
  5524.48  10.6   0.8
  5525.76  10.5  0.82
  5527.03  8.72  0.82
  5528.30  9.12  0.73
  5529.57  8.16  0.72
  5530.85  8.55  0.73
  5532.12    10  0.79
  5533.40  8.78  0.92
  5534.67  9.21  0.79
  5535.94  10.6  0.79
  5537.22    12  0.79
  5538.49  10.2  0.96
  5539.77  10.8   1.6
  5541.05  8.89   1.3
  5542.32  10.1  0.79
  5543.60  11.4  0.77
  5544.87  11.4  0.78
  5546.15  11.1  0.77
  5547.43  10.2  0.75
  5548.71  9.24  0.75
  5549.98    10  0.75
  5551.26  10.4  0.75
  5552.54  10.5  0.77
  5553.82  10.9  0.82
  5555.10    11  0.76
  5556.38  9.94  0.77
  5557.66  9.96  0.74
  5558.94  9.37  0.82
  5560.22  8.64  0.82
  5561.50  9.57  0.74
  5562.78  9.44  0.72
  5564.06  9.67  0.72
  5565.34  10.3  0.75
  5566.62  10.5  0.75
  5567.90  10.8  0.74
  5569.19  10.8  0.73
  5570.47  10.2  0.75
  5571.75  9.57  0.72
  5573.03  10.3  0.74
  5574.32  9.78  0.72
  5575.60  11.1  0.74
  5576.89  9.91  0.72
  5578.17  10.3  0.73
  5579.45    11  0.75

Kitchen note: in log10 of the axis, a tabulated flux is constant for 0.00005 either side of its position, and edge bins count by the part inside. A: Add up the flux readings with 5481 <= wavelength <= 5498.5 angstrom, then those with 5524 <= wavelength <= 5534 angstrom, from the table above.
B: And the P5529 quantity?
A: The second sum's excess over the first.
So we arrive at -64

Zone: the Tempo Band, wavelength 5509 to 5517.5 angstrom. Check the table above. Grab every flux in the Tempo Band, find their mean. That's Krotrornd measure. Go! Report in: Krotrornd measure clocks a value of 10.0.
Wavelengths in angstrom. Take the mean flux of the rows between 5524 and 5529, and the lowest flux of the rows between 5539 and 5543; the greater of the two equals 9.7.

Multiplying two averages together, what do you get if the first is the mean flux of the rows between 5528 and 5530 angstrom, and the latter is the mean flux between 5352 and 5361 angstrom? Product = 96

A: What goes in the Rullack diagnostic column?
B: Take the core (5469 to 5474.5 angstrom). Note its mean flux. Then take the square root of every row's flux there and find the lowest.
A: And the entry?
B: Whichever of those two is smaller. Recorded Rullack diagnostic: 2.88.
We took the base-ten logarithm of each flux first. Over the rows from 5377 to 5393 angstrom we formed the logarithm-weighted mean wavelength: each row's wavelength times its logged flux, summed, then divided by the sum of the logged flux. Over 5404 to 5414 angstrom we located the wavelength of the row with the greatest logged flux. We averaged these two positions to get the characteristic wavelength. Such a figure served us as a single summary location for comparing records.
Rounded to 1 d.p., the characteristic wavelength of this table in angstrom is 5396.2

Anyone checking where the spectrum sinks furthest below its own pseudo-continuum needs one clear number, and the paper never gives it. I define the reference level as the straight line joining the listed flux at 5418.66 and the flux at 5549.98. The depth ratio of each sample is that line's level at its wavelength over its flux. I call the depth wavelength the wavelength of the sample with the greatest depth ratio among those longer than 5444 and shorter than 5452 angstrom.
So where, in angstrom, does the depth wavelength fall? 5448.69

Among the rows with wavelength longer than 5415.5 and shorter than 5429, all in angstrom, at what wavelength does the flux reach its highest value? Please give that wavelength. 5426.15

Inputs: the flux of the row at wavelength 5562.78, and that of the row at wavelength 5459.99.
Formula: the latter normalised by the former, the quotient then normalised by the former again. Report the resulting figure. 0.12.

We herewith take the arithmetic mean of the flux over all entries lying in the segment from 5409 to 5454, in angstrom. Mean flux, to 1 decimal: 10.2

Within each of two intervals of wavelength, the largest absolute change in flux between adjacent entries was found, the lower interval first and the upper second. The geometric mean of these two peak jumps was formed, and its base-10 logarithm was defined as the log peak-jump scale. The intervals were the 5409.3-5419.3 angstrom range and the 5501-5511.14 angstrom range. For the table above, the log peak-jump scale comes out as 0.05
